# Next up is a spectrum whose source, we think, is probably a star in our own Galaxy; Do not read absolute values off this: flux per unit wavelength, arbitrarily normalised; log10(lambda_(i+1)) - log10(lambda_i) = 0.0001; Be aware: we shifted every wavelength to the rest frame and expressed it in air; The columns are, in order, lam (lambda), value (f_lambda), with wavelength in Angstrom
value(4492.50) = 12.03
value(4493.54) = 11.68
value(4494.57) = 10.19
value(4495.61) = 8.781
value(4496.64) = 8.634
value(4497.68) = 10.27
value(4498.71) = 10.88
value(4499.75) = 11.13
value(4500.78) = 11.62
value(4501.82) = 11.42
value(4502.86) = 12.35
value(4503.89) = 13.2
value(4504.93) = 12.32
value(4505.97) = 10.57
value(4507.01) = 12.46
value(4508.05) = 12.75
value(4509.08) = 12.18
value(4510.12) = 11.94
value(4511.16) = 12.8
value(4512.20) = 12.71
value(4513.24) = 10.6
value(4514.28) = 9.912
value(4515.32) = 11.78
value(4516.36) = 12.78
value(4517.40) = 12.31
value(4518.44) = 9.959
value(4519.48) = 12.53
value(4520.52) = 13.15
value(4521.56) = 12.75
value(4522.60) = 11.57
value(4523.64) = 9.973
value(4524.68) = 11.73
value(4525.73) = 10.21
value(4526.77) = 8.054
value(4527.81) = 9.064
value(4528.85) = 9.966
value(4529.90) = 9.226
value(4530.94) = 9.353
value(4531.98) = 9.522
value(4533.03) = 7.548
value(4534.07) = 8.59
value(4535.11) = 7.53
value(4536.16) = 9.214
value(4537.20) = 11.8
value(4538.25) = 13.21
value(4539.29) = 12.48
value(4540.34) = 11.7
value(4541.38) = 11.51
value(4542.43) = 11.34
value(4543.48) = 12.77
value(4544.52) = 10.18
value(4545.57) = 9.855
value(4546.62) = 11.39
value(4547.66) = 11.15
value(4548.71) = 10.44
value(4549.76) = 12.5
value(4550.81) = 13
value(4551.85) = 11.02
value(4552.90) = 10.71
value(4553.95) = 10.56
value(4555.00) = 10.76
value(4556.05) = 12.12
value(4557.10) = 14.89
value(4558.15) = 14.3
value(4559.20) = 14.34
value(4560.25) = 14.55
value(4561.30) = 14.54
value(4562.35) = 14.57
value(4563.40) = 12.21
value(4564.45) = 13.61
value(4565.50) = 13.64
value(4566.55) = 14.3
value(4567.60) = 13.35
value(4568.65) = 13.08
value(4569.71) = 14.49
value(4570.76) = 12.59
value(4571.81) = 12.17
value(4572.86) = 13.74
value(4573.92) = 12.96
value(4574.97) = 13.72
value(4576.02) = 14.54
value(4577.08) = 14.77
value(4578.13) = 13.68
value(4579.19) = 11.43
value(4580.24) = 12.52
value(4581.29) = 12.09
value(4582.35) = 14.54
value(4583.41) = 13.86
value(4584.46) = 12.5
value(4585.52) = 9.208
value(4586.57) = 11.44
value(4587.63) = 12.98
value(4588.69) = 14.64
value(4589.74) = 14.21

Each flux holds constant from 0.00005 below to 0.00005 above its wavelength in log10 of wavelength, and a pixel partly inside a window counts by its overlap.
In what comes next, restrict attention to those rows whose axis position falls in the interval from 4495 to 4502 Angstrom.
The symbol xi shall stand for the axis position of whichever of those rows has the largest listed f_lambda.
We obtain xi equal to 4500.78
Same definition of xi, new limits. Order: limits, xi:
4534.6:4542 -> 4538.25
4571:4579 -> 4577.08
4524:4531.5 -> 4524.68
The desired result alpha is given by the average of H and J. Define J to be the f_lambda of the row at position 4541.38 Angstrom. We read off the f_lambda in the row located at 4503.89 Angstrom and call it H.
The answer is 12.4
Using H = 13.2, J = 11.51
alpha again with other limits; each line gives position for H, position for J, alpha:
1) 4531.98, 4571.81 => 10.8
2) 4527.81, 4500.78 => 10.3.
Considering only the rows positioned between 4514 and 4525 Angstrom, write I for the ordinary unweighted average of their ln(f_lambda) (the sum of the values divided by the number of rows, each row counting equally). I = 2.45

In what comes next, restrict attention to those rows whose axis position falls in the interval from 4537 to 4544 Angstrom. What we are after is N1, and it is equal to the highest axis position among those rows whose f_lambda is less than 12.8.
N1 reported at 4543.48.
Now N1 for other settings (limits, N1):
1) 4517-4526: 4525.73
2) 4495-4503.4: 4502.86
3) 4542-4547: 4546.62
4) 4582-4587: 4586.57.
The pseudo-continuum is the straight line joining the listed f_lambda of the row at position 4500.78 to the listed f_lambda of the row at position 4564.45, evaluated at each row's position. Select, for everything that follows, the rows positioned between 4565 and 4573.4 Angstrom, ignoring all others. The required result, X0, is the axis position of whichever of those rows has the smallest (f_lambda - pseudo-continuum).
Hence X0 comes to 4571.81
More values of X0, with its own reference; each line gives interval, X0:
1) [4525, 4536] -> 4535.11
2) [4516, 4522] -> 4518.44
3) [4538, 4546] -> 4545.57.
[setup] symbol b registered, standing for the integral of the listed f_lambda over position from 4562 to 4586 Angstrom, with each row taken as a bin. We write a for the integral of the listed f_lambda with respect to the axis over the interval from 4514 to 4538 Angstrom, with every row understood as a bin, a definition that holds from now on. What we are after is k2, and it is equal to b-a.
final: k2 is 67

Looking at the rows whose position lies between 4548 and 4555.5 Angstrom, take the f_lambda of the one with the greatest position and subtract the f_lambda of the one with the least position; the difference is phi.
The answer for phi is 0.3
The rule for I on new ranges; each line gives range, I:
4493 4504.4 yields 2.38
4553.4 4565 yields 2.58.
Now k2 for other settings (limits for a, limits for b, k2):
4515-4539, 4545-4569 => 51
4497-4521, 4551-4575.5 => 39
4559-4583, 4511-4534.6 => -73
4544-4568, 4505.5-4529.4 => -29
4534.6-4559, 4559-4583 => 43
